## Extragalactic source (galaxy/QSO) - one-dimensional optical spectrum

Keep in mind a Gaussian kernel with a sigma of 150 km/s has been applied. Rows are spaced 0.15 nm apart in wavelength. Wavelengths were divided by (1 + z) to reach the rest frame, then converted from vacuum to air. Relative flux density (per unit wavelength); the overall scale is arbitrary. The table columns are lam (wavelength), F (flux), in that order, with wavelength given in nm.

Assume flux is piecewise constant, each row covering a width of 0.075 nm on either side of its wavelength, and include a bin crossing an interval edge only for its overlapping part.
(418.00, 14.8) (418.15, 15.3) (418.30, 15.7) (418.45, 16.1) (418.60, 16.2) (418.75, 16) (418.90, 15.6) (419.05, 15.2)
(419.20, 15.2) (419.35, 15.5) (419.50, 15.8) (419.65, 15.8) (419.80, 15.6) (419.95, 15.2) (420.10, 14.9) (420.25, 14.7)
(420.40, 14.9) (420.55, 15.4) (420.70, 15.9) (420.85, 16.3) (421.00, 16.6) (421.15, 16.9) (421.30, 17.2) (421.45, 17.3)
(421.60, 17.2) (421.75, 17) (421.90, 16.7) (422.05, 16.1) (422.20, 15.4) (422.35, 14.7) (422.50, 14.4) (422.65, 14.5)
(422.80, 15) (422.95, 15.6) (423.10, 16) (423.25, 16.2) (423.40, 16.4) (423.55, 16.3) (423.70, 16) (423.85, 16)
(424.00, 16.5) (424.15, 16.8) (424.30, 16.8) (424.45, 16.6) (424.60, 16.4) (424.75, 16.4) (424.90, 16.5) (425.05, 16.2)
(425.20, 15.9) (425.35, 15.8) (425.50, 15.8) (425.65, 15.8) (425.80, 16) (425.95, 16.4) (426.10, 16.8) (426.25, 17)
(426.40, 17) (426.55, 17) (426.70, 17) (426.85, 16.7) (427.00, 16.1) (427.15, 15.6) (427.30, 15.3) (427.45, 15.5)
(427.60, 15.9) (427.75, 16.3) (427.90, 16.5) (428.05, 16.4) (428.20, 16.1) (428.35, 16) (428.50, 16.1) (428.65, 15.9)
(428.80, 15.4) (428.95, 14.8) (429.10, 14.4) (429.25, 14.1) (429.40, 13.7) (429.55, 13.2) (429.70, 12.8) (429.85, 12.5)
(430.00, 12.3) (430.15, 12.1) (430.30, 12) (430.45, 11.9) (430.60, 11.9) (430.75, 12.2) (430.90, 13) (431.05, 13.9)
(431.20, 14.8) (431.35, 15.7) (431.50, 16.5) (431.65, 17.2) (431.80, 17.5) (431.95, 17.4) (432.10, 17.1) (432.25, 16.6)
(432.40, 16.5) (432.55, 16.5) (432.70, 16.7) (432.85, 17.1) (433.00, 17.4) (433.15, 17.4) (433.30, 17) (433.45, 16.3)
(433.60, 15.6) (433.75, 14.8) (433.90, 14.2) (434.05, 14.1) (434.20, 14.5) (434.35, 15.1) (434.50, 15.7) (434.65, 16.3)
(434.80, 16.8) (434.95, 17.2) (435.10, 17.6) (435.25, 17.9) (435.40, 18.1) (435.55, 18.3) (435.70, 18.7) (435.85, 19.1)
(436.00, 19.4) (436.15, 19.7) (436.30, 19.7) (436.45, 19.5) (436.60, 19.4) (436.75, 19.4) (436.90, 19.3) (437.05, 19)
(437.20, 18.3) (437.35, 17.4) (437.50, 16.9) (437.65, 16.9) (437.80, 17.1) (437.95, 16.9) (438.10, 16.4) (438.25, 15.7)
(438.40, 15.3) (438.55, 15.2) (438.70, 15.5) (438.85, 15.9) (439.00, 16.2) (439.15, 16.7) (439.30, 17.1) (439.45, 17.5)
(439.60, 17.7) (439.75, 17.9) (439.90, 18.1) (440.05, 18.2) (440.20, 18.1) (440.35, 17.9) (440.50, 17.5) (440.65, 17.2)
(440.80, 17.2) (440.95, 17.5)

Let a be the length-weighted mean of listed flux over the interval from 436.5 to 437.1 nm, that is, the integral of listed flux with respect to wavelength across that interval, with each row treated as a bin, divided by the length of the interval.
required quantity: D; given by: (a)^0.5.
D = 4.39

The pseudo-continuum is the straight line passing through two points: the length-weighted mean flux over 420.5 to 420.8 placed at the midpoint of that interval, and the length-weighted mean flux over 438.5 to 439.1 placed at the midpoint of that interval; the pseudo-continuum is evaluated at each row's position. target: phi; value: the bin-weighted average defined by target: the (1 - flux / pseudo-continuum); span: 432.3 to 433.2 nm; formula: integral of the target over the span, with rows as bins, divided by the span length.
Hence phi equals -0.07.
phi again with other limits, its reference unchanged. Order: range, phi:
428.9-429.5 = 0.10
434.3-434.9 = -0.02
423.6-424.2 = -0.04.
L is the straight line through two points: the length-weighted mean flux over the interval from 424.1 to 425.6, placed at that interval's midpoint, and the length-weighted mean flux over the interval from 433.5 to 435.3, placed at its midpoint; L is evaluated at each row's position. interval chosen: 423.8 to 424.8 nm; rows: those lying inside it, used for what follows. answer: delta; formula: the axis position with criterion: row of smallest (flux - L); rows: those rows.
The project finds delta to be 423.85 nm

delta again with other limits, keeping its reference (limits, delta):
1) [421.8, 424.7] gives 422.50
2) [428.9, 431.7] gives 430.45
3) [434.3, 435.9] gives 434.35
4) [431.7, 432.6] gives 432.40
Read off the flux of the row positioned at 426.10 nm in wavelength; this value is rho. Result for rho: 16.8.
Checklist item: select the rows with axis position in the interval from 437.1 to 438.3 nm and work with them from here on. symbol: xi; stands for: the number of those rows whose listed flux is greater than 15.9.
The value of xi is 7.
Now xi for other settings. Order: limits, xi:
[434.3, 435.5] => 6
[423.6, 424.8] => 8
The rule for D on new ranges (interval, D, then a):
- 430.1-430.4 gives 3.47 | 12.0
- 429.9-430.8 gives 3.47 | 12.1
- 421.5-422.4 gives 4.03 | 16.3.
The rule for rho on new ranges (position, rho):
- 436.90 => 19.3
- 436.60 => 19.4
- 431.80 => 17.5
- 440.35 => 17.9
